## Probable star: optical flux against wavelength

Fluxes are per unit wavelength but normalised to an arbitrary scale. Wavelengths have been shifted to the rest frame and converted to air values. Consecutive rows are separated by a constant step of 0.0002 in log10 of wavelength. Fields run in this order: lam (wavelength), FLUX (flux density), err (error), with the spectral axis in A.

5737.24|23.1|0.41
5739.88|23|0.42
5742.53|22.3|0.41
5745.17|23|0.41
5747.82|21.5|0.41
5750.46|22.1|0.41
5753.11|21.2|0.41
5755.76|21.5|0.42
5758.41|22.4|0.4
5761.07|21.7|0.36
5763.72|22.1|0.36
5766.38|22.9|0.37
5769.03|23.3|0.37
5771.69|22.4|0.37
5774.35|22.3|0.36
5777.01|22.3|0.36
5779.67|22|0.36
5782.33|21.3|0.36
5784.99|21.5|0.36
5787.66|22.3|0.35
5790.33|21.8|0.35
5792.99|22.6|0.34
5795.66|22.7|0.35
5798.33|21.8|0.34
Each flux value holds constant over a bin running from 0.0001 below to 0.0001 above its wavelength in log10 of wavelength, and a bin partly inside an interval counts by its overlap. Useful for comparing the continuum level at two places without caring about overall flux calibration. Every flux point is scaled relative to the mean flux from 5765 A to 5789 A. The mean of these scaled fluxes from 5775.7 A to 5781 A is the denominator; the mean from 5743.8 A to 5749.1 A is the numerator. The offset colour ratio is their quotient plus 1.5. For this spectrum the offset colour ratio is 2.505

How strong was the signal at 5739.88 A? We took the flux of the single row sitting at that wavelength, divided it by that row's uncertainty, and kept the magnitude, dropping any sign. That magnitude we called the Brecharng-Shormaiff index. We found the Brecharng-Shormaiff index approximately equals 54.8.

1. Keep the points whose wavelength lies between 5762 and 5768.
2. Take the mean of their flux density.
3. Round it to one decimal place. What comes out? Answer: 22.5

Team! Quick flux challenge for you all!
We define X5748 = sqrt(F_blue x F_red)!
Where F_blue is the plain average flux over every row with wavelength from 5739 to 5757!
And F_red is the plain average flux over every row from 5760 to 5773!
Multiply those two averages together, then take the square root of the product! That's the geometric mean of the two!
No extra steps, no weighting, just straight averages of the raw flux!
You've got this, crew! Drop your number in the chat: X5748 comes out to 22.3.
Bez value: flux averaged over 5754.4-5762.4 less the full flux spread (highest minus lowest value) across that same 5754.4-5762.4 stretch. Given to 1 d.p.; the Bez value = 21.0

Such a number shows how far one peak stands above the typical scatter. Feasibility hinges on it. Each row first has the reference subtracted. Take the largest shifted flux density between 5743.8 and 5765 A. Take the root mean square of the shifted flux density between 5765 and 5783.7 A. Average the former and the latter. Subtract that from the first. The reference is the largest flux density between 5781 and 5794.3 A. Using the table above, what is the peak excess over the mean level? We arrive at -0.12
